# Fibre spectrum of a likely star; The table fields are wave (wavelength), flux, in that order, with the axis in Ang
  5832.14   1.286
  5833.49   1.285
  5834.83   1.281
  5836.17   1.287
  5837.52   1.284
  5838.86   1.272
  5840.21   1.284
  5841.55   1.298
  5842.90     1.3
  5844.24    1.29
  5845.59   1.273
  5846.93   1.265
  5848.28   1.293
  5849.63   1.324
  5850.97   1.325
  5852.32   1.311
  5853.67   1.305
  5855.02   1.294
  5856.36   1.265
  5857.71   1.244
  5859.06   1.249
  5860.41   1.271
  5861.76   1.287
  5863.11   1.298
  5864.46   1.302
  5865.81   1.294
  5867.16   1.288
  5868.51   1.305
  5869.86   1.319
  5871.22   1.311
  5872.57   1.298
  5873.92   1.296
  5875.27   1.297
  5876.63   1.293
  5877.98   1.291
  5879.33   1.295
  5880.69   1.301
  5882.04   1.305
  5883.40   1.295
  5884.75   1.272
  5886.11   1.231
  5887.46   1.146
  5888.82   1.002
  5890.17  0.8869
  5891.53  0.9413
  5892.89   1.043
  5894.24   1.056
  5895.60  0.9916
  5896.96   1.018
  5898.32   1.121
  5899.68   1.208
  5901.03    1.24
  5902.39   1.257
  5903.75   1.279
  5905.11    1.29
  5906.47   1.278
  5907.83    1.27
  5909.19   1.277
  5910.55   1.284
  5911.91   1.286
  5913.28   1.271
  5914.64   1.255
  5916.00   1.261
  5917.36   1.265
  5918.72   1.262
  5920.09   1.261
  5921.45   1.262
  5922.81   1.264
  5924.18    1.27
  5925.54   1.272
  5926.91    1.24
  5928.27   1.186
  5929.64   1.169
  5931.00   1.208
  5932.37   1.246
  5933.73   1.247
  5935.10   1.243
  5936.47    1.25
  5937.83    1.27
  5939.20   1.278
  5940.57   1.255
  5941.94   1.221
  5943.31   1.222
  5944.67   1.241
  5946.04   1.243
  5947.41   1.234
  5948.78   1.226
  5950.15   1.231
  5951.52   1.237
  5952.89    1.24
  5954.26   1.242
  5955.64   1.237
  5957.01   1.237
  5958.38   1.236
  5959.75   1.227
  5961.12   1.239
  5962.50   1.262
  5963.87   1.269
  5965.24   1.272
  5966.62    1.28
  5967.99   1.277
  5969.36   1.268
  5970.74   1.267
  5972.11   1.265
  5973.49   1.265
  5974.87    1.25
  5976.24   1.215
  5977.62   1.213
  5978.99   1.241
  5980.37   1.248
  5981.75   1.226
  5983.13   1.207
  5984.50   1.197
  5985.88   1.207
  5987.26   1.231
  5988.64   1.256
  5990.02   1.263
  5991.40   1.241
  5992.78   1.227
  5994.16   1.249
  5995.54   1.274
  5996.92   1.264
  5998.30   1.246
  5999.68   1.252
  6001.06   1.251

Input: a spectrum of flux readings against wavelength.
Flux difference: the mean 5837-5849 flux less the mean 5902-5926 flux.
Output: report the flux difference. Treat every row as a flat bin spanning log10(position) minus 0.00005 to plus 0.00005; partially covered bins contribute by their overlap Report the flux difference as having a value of 0.014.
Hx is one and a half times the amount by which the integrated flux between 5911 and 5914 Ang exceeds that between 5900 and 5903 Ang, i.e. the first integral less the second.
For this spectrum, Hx 0.1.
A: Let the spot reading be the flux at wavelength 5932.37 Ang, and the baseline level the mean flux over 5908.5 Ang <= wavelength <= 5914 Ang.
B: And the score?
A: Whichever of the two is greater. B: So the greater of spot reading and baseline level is 1.28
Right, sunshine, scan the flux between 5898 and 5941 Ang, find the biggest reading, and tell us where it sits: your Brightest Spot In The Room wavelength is 5905.11 Ang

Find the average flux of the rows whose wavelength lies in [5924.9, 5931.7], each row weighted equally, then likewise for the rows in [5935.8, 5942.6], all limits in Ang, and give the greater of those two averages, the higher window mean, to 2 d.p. 1.25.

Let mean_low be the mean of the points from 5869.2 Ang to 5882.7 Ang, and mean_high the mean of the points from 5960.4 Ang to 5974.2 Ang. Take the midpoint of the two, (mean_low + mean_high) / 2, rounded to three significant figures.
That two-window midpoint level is 1.28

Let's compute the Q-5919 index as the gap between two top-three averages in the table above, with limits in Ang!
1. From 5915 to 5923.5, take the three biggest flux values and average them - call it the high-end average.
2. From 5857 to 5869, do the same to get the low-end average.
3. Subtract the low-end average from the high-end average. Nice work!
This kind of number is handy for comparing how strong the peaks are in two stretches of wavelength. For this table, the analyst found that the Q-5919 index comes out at -0.038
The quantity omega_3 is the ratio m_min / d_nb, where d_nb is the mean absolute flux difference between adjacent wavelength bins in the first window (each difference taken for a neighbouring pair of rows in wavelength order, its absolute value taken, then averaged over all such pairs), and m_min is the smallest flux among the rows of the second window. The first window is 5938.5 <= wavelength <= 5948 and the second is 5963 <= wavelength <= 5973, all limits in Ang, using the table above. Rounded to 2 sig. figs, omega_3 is 86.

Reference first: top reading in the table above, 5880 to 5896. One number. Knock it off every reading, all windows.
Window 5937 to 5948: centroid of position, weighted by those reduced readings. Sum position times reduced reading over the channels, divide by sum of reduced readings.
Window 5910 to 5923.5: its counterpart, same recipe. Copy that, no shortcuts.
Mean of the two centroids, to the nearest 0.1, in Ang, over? 5930.3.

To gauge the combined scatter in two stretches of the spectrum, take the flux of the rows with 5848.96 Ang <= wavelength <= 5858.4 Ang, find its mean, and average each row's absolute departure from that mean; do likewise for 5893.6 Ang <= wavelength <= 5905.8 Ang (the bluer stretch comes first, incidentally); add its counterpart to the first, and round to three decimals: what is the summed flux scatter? 0.127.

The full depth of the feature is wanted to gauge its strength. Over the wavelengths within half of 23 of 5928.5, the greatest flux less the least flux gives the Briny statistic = 0.11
